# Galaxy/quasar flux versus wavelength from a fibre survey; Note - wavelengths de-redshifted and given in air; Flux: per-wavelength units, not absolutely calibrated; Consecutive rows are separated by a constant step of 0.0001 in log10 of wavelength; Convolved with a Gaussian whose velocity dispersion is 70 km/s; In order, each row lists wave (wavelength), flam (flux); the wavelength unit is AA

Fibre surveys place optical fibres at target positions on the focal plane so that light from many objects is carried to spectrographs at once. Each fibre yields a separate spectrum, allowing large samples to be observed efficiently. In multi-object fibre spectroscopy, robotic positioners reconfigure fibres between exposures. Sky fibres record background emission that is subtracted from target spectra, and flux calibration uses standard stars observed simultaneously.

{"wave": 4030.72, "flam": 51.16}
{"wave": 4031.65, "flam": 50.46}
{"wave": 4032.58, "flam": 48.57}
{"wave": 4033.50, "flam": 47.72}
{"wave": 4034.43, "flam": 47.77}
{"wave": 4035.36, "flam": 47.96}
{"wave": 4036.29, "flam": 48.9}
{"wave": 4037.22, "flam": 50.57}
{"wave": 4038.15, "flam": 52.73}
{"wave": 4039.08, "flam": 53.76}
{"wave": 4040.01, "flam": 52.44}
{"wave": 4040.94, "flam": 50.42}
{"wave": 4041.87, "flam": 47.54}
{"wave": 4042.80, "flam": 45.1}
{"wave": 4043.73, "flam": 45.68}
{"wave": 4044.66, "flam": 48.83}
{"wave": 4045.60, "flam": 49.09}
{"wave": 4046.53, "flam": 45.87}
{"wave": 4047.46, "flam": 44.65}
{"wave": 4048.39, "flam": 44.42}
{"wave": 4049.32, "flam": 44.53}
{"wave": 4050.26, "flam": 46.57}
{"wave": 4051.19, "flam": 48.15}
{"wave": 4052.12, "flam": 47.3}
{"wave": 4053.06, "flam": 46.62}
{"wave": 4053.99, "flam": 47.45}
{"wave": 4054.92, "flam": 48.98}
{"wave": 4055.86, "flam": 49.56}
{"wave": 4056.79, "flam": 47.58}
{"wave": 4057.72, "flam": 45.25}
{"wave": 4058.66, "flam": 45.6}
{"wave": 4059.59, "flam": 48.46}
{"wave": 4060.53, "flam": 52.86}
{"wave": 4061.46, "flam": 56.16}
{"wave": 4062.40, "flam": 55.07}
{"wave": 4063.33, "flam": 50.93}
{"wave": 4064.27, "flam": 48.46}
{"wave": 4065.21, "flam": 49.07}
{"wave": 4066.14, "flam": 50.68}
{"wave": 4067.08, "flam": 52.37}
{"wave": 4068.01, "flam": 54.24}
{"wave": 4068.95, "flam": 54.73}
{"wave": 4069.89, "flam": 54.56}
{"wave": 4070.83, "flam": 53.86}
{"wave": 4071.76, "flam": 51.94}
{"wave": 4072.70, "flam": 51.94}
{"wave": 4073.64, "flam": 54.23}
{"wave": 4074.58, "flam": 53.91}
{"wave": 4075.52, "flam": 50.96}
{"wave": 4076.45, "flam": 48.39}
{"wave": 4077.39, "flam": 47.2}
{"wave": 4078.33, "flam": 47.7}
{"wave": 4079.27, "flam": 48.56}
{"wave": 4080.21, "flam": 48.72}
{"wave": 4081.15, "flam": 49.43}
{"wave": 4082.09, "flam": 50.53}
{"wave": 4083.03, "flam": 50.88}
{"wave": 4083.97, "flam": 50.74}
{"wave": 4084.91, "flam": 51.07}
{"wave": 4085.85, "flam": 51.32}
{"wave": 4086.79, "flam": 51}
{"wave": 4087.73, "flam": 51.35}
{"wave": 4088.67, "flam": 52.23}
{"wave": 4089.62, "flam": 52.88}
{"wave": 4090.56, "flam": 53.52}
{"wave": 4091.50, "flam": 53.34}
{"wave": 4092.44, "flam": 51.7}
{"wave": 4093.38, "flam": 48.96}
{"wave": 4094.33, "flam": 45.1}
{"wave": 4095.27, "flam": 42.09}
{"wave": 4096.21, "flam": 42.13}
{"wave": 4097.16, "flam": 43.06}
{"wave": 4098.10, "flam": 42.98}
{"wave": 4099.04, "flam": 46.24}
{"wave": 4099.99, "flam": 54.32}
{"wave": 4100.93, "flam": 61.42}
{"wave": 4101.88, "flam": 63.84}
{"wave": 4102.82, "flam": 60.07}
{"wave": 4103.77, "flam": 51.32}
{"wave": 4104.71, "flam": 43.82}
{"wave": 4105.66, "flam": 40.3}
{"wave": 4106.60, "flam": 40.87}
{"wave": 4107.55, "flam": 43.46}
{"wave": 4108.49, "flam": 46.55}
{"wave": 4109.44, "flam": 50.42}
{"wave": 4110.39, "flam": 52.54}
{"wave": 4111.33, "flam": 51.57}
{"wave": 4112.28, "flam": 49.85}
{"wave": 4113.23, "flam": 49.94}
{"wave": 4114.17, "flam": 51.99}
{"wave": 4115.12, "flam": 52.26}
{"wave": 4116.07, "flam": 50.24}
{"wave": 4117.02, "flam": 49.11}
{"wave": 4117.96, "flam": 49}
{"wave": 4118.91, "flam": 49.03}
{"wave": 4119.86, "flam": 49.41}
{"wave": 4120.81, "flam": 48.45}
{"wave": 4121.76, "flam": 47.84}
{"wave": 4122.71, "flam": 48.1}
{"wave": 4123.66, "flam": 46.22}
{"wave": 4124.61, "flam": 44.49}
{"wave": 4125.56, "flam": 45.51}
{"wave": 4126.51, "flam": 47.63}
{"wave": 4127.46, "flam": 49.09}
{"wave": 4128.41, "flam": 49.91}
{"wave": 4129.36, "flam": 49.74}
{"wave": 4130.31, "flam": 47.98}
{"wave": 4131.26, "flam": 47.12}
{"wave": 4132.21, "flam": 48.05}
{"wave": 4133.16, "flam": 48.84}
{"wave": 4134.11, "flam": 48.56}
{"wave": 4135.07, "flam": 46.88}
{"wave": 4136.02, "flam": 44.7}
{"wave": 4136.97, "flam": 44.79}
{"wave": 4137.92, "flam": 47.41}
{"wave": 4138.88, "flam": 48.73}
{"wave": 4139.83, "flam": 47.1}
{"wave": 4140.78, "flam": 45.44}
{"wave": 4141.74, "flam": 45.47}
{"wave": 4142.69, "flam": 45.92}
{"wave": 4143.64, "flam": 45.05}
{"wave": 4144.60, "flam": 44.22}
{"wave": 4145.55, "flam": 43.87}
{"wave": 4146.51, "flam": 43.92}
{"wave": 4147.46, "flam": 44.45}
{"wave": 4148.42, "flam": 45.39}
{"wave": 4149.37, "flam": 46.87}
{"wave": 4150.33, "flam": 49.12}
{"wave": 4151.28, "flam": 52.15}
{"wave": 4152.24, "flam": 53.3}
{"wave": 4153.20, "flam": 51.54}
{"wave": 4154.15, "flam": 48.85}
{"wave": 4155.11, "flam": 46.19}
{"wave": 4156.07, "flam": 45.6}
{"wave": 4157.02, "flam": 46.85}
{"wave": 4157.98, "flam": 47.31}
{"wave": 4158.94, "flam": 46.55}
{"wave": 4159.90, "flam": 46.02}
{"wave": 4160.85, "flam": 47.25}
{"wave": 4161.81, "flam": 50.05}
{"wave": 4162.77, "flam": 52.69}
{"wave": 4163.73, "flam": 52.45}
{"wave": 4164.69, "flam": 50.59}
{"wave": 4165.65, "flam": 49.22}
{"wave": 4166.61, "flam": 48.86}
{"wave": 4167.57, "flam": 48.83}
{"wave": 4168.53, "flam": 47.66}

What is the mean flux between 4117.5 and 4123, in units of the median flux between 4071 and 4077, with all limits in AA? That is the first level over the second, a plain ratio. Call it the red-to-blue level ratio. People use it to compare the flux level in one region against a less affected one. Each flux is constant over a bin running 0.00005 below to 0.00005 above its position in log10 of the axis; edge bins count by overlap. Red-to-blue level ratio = 0.94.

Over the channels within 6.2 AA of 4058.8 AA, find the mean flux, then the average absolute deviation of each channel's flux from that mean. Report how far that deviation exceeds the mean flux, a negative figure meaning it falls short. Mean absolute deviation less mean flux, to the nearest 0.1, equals -46.8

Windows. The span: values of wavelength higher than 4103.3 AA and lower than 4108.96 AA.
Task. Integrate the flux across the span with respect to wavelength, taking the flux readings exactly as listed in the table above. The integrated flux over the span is 252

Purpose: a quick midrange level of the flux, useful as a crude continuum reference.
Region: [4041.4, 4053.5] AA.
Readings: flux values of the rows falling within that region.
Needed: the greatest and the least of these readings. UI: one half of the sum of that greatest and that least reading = 46.8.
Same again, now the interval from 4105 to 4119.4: 46.4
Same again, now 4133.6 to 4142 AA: 46.7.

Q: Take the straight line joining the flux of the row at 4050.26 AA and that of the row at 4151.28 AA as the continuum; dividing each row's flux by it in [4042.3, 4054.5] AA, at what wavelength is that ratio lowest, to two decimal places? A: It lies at 4048.39 AA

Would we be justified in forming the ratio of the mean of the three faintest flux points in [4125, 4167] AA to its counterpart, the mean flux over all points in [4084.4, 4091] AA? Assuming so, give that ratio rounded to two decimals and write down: 0.85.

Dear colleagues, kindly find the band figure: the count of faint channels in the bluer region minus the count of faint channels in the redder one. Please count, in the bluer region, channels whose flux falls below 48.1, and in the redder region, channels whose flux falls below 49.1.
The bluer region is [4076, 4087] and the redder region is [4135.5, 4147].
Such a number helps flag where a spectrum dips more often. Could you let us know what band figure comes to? -10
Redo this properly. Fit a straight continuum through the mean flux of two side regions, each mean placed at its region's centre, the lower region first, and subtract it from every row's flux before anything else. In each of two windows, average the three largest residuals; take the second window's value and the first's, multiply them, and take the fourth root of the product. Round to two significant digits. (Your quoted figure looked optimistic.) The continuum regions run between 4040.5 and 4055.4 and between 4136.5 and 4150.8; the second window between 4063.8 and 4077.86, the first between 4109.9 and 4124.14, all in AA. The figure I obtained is 2.6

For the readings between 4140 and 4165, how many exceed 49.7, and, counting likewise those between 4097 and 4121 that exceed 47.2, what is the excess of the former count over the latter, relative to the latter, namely -0.61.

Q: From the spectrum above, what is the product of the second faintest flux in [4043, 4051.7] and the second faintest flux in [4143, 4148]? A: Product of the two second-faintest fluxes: 1956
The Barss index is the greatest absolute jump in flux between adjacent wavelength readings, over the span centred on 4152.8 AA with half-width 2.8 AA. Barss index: 3.0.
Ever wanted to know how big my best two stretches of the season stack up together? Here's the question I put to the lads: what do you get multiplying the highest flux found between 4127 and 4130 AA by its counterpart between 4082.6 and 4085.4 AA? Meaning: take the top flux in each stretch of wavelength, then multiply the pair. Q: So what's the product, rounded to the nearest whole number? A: 2549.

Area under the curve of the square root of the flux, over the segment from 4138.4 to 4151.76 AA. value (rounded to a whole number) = 91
